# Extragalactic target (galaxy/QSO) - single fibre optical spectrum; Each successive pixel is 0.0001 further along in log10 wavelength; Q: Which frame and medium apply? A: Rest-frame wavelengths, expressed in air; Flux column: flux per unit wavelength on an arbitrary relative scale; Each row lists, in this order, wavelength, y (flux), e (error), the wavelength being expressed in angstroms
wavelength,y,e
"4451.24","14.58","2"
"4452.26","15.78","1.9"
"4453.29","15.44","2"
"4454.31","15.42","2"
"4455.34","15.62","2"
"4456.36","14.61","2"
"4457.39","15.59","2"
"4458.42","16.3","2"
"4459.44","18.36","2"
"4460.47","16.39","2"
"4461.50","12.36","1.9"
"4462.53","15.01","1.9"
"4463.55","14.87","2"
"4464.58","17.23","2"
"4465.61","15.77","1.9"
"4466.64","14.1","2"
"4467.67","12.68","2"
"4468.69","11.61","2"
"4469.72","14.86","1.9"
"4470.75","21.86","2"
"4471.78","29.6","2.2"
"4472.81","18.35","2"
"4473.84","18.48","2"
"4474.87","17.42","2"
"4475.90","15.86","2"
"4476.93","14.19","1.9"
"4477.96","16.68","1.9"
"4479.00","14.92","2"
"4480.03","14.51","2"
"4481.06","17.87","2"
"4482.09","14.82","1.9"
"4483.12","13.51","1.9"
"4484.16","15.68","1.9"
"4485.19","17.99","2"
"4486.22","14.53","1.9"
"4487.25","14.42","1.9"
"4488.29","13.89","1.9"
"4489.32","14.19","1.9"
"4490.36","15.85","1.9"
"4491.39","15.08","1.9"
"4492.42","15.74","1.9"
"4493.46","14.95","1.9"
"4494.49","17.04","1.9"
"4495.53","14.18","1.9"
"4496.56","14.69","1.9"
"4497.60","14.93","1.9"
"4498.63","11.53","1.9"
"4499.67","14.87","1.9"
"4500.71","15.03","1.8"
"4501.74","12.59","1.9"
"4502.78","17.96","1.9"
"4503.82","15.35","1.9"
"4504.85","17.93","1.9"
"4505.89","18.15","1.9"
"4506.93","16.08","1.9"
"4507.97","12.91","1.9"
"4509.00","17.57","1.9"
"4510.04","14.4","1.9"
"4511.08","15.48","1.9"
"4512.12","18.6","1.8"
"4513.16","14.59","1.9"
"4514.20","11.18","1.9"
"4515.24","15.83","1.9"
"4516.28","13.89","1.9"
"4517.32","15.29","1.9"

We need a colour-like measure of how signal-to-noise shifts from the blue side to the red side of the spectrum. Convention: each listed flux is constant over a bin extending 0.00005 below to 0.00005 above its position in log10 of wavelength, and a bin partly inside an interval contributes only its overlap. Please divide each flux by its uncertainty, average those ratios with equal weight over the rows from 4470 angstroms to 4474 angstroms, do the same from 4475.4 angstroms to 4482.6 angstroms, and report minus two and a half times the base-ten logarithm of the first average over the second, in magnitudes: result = -0.32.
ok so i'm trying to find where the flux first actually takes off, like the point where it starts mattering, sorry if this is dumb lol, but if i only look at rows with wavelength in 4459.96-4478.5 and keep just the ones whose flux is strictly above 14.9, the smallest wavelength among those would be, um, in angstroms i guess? 4460.47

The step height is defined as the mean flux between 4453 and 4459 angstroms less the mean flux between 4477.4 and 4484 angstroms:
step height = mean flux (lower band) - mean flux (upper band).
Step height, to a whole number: 0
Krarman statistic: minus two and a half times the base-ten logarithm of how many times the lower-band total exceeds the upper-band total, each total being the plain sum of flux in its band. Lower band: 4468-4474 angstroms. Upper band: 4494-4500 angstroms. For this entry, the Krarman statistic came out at -0.30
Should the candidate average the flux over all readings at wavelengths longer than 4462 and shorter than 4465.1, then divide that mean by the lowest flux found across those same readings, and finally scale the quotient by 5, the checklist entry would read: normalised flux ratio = 5.28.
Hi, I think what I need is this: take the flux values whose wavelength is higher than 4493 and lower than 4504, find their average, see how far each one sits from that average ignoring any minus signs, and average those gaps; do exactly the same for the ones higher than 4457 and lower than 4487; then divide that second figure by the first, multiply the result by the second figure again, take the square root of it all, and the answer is 2.0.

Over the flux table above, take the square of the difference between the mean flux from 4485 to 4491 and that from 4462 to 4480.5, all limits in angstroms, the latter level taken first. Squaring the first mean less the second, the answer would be 2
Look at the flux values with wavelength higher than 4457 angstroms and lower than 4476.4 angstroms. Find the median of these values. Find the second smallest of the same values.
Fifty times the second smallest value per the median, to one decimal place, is 39.0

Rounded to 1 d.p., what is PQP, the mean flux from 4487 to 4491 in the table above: 14.6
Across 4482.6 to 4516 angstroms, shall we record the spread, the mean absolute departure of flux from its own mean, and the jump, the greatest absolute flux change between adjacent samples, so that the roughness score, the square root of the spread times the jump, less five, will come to -2.3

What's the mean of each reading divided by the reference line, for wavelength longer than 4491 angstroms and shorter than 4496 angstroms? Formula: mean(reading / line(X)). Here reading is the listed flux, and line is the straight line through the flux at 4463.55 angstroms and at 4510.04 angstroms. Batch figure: 1.06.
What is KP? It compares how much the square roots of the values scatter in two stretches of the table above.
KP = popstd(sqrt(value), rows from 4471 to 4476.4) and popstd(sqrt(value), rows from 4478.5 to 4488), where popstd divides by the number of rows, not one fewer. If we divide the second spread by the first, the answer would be 0.4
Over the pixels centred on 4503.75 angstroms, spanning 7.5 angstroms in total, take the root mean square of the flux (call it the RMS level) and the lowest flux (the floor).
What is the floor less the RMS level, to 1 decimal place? -3.7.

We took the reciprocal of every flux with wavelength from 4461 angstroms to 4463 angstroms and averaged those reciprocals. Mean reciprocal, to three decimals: 0.074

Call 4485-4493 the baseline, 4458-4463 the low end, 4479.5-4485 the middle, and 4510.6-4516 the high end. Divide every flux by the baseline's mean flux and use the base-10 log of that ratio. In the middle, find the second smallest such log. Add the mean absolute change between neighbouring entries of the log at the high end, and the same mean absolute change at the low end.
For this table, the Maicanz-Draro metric 0.17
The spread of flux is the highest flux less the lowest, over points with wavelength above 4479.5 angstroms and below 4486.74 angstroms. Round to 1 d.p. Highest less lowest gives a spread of 4.5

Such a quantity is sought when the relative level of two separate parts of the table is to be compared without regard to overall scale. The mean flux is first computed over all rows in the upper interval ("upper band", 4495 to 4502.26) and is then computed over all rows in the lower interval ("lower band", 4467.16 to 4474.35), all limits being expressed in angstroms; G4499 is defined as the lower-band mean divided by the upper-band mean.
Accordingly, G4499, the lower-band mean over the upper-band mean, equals 1.30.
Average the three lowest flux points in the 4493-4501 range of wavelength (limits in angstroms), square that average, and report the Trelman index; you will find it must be 181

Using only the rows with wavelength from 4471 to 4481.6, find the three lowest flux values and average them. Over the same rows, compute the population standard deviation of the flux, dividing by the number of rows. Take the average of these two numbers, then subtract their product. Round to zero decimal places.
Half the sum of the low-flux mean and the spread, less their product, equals -52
